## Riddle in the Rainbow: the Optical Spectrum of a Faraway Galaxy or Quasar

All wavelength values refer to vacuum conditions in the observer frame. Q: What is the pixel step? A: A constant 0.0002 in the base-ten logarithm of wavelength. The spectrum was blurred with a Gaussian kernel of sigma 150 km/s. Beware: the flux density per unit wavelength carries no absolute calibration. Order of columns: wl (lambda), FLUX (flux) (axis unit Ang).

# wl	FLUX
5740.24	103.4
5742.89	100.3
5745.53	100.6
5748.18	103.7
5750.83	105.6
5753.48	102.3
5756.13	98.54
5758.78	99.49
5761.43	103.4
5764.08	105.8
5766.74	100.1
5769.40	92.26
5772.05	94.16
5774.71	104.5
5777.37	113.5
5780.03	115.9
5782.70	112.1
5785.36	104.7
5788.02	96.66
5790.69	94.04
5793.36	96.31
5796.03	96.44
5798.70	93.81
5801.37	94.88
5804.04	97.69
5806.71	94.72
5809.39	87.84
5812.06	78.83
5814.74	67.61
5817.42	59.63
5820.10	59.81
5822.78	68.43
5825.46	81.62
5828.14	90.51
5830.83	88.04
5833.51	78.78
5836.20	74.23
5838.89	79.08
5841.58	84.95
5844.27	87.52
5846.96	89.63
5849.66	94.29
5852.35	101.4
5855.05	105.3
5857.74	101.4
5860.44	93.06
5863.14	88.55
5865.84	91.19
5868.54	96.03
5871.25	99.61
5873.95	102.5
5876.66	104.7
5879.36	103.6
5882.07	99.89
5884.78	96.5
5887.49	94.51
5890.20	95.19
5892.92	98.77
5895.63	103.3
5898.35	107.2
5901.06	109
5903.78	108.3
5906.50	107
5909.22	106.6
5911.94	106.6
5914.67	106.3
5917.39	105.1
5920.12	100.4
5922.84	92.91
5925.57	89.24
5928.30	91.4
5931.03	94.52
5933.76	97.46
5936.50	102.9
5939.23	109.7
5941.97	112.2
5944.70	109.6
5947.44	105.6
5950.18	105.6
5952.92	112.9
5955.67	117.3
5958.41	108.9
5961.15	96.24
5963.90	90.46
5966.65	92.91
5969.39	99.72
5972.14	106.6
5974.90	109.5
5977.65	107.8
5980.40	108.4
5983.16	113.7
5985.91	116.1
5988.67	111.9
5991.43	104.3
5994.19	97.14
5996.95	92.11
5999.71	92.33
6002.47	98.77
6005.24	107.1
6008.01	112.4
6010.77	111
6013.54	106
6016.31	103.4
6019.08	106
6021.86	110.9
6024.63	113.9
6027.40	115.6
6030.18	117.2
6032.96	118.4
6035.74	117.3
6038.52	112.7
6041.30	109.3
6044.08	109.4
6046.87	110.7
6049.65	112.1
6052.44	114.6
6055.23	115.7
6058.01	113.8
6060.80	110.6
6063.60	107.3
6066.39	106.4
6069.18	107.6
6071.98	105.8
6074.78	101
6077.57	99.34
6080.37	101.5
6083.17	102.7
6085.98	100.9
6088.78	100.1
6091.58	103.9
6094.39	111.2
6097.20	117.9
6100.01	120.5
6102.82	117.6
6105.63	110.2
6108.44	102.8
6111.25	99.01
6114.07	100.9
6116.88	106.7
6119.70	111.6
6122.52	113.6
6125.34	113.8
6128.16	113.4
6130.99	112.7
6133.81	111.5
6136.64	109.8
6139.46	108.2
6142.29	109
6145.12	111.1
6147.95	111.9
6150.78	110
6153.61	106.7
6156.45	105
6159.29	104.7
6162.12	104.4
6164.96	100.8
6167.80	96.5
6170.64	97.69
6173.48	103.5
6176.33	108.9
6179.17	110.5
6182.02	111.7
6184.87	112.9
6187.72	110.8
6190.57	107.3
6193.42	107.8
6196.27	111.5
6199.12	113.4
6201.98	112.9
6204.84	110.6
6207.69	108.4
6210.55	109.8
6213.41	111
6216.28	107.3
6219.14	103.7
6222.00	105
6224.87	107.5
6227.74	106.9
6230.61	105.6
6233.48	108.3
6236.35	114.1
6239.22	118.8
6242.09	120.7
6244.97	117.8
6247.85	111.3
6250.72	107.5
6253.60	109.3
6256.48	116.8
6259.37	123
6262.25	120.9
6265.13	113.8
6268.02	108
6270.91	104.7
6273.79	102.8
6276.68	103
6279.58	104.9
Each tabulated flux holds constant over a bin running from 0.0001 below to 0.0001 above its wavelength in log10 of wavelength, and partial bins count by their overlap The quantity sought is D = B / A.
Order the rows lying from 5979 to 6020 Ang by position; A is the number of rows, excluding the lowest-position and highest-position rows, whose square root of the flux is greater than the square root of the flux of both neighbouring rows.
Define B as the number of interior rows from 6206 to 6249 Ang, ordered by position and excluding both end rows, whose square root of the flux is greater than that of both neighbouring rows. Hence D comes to 1.5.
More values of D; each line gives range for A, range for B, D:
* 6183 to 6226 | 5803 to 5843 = 0.5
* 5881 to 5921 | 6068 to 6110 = 2.0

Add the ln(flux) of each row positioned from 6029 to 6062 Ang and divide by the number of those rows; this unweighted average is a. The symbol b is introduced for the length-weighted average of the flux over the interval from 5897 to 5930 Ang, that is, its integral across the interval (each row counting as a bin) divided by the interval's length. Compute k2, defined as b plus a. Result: 107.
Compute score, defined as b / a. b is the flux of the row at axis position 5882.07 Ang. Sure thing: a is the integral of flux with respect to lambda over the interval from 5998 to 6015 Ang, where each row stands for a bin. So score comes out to 0.0563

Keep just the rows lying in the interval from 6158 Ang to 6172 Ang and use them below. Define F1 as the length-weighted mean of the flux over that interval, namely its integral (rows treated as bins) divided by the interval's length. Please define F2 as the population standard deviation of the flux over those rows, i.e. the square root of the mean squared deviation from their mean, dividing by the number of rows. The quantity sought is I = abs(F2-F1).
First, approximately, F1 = 101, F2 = 3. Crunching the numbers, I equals 97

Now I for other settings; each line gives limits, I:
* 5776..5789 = 102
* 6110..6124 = 101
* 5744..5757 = 100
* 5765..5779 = 94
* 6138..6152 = 109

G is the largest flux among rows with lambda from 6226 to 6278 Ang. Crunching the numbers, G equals 123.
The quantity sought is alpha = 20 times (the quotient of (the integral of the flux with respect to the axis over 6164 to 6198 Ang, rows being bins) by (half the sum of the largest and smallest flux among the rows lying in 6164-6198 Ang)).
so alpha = 694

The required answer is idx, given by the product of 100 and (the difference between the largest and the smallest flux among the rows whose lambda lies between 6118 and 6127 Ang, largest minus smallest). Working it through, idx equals 220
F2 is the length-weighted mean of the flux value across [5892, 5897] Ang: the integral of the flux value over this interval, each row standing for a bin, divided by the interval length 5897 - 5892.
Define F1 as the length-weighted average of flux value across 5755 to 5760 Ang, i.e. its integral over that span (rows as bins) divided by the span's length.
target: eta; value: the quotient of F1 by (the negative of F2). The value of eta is -0.98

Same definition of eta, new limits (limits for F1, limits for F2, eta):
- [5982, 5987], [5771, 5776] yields -1.16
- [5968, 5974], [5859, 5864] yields -1.14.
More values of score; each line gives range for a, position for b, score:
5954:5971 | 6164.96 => 0.0586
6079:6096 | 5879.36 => 0.0589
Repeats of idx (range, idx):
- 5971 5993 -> 1180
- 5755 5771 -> 1354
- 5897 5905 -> 180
